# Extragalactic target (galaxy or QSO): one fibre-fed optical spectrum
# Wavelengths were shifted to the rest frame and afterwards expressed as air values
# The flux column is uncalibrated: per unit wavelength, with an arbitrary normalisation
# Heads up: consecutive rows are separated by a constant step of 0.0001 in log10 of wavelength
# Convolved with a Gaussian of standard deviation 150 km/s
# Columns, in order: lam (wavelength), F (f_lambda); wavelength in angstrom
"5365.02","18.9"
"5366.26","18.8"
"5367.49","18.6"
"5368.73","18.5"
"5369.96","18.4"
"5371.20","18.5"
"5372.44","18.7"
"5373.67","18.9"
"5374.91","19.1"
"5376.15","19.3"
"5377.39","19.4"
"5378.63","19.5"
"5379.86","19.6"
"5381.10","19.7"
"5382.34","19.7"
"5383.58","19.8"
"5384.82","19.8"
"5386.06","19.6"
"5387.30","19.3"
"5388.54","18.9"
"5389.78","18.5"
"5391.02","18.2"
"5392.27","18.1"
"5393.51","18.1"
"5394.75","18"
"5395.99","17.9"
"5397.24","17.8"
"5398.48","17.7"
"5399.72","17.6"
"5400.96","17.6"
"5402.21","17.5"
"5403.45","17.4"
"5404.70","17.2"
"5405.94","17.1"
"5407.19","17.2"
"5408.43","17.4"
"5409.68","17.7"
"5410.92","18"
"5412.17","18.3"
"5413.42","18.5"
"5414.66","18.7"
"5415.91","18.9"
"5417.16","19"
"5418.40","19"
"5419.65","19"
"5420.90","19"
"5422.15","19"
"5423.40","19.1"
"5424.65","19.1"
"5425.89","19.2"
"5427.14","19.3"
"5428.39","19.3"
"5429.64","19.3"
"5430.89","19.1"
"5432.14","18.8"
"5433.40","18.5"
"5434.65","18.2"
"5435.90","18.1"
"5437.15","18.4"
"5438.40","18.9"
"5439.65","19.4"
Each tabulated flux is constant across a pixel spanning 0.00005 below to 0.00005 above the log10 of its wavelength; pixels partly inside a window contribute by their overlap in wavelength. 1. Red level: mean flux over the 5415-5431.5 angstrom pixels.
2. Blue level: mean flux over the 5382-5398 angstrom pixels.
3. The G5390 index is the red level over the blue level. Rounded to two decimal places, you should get 1.02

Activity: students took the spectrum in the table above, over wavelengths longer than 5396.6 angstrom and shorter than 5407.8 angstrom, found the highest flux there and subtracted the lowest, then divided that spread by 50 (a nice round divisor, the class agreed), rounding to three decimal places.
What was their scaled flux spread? 0.014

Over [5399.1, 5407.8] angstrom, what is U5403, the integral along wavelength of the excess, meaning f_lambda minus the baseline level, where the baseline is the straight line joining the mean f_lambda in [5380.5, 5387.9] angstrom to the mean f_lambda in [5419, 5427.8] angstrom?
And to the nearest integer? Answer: -17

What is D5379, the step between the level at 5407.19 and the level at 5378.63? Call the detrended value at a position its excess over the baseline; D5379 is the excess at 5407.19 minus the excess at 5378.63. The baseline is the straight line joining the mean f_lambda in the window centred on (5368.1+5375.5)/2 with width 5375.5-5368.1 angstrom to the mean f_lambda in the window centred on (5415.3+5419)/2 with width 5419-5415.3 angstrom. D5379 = -2.5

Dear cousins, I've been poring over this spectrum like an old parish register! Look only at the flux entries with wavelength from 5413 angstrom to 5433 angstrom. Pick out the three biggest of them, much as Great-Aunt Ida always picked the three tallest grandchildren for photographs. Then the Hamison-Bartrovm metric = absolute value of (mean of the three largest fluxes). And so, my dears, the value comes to 19.3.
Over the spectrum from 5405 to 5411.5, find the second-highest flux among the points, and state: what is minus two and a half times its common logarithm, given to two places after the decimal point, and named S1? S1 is -3.12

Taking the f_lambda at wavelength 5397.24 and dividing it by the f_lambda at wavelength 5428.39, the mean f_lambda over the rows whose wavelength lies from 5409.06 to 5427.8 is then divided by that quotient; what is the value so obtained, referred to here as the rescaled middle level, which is 20.4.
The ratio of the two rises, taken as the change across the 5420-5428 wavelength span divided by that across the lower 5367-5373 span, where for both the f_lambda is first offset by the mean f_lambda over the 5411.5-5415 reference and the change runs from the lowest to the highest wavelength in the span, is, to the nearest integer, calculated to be 3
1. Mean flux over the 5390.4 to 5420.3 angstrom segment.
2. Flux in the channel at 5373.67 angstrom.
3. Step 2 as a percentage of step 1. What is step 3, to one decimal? 105.0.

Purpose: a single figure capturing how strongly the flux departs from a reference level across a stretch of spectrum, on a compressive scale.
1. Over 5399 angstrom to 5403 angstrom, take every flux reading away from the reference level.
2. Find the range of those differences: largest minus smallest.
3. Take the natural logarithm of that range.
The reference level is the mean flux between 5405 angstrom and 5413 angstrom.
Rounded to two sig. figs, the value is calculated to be -2.3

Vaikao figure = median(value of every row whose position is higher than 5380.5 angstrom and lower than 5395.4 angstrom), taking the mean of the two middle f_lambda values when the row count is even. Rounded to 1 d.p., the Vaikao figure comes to 19.1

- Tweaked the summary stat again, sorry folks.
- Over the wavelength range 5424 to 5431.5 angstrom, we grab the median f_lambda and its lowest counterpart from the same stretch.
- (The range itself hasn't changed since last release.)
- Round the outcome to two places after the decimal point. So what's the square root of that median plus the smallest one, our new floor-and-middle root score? 6.19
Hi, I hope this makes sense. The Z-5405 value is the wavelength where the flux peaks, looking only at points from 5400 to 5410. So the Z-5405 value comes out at 5409.68 angstrom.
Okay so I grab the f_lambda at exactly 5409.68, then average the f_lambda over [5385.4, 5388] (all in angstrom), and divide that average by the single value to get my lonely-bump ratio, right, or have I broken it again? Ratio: 1.099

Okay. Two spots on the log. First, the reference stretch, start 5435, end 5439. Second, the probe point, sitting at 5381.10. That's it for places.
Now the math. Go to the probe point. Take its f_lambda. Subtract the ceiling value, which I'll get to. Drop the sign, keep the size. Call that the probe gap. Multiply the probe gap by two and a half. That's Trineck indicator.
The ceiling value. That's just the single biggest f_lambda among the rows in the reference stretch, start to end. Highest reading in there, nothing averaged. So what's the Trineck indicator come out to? 2.0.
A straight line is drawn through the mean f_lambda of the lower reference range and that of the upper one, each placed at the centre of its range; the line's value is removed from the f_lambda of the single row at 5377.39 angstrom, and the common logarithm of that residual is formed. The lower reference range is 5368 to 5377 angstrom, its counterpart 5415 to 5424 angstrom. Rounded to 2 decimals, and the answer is -0.22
